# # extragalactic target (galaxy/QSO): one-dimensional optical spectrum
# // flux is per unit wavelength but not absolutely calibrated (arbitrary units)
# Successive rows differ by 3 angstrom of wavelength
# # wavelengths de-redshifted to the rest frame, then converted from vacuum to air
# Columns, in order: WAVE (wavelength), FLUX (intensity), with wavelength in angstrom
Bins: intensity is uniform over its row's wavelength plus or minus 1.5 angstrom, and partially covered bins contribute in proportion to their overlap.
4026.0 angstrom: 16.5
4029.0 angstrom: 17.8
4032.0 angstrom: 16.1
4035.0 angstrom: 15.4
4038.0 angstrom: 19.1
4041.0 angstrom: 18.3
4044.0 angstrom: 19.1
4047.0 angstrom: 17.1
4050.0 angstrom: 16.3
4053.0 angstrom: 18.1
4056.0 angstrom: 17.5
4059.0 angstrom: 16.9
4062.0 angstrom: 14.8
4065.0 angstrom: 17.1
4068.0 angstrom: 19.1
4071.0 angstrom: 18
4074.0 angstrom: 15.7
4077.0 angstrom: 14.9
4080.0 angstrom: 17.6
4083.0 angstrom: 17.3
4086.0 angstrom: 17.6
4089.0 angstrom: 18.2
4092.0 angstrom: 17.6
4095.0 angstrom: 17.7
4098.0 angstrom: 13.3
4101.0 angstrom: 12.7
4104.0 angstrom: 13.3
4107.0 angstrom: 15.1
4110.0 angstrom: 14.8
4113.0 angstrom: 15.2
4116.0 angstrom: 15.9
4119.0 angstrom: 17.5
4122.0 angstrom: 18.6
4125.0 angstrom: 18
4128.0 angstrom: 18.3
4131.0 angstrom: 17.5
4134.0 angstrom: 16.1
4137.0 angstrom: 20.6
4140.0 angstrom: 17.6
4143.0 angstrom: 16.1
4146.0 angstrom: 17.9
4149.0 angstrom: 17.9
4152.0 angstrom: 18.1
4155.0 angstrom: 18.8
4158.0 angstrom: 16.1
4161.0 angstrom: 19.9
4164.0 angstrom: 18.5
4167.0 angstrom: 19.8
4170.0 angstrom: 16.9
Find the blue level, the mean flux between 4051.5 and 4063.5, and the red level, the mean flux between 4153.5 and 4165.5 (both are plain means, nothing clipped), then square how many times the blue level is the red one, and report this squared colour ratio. 0.84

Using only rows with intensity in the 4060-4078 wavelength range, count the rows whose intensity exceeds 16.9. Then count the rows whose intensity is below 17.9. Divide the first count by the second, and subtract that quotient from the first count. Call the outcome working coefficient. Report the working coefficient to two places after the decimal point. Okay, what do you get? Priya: 2.25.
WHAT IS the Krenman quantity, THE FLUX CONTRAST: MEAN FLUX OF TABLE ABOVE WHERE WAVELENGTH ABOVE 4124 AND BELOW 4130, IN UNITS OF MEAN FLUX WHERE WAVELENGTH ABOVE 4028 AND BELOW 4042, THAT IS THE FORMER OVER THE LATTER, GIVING 1.05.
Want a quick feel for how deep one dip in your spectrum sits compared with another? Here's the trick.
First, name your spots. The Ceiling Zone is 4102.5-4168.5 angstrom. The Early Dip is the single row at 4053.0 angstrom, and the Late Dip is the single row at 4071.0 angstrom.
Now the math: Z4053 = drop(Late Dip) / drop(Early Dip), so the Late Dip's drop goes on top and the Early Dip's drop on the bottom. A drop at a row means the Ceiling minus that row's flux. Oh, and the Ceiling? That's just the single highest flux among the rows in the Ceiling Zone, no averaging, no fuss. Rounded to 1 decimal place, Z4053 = 1.0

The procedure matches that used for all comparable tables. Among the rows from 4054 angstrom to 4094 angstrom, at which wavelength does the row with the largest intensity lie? 4068.0 angstrom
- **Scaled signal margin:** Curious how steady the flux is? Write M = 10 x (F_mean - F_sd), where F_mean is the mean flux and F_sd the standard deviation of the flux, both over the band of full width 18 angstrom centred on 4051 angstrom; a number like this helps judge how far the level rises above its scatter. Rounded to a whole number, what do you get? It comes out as 166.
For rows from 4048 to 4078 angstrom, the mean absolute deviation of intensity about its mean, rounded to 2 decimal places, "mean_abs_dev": 1.13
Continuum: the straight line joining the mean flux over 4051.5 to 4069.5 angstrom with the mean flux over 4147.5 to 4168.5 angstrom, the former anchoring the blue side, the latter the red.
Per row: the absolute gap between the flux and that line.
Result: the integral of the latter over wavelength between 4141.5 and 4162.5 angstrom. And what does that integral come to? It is 22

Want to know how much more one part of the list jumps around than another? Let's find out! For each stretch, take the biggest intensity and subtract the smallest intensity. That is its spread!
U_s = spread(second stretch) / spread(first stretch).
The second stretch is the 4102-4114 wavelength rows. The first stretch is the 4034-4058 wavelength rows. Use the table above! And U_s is 0.5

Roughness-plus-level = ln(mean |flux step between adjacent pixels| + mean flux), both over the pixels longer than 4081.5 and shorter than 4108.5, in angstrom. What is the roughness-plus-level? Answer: 2.83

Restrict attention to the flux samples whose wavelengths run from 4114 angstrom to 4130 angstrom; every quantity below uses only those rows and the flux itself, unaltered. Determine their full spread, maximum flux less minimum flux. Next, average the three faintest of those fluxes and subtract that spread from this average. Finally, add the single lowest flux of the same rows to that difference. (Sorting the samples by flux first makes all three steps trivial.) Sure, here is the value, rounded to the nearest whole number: 30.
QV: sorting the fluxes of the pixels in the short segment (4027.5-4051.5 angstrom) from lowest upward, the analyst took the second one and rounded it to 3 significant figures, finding 16.1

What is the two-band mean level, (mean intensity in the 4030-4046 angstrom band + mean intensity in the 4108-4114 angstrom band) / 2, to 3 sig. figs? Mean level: 16.3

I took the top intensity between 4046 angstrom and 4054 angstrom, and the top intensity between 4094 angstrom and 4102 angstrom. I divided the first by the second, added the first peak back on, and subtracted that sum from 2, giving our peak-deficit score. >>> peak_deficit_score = -17.1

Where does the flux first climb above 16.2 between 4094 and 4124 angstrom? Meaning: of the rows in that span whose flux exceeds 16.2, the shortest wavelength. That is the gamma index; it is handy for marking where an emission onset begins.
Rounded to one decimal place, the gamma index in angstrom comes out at 4095.0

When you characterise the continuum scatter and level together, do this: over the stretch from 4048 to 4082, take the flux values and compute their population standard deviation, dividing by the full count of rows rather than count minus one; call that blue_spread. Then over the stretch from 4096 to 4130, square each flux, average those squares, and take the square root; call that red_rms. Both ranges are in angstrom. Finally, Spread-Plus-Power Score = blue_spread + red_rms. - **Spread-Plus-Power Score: 17.1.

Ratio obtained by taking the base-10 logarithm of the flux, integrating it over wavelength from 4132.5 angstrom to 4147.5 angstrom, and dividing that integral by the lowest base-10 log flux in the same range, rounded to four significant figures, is 15.48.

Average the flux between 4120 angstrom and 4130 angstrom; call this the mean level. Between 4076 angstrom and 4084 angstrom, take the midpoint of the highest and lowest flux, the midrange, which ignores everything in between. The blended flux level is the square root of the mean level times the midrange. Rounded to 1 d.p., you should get 17.2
